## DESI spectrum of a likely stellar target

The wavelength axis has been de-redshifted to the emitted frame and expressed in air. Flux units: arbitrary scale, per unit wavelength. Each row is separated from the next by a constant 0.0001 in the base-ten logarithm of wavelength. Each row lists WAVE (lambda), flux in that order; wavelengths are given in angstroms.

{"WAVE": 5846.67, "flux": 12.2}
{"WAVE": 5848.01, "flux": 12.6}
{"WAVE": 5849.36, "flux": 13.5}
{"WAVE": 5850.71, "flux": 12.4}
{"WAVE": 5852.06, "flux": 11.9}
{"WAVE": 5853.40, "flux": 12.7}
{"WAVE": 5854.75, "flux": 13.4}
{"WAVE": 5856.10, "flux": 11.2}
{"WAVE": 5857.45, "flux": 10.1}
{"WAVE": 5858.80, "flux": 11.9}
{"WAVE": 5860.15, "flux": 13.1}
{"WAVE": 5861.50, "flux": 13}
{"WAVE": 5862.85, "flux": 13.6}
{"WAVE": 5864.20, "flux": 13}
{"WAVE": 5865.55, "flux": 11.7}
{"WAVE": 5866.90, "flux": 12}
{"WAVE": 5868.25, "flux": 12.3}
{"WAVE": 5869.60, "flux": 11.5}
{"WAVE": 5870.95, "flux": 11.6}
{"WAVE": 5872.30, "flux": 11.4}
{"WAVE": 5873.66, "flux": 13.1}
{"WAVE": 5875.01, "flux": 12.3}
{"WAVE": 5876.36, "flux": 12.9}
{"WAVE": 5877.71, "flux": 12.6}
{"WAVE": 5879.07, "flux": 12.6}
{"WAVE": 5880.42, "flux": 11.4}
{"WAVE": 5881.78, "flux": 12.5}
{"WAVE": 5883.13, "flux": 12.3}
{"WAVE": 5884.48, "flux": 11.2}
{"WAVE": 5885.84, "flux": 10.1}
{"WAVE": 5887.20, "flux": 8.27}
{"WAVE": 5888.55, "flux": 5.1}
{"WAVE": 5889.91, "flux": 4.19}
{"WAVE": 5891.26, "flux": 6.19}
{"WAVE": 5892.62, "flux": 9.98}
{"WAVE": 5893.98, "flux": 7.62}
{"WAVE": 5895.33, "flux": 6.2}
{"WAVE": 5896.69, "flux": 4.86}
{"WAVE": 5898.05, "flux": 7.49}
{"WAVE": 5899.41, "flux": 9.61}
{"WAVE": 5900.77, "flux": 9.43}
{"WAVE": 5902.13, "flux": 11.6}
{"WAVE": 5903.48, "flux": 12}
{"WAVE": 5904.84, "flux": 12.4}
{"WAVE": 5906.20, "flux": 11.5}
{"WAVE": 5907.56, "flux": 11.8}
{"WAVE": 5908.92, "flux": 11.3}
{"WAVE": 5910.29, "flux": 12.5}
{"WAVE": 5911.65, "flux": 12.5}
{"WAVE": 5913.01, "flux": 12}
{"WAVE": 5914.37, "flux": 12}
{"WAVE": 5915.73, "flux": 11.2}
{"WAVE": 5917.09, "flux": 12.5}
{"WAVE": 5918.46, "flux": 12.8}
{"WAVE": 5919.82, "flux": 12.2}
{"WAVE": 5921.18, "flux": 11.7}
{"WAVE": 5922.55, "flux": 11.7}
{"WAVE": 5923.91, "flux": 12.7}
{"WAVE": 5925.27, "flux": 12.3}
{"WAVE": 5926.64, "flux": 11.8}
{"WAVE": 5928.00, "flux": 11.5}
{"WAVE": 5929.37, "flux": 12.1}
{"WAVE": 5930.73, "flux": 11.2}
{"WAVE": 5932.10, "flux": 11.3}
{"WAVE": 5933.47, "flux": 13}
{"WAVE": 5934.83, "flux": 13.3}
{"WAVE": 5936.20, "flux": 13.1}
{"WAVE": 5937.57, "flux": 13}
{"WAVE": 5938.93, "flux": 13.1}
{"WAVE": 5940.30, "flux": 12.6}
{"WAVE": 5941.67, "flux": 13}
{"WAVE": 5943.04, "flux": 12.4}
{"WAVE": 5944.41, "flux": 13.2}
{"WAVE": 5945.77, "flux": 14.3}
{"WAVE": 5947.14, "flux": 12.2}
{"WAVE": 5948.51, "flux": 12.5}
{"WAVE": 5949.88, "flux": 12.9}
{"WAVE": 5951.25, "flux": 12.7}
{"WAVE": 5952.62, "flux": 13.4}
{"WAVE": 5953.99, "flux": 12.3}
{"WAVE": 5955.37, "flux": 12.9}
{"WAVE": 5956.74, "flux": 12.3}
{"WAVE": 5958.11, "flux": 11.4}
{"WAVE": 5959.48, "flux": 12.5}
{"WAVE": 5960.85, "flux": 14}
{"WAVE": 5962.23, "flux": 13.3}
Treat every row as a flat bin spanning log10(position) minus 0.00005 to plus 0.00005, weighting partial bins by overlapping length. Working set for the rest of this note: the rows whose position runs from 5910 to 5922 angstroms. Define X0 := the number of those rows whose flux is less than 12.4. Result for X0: 5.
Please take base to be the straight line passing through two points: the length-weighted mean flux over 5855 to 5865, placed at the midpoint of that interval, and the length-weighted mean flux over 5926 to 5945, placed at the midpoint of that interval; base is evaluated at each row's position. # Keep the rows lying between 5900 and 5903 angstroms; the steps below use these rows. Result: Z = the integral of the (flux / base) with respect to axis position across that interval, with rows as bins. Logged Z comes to 2.6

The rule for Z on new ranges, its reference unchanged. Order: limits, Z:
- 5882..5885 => 2.9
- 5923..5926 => 3.0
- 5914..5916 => 1.9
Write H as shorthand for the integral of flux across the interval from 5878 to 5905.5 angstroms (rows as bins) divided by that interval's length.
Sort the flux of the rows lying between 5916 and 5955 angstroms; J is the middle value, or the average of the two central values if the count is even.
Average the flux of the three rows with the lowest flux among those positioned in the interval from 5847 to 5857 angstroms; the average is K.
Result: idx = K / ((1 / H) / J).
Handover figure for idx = 1381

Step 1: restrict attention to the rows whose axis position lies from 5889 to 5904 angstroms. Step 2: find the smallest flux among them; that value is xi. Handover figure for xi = 4.19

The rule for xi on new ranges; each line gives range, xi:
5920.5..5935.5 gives 11.2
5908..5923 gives 11.2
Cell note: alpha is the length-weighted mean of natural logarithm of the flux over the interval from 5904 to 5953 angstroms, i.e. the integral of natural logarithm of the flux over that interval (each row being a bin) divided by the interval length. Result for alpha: 2.51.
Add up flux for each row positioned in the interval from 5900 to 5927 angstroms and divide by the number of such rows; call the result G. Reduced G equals 11.9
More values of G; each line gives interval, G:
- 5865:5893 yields 10.7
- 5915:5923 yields 12.0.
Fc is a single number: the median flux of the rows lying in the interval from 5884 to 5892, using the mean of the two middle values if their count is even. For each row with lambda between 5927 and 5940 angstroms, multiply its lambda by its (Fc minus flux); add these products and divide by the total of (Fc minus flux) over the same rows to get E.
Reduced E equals 5933.9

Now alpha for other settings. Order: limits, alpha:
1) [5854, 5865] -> 2.51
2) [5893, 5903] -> 2.08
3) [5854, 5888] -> 2.47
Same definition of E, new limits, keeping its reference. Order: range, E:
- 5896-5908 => 5904.7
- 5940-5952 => 5945.8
